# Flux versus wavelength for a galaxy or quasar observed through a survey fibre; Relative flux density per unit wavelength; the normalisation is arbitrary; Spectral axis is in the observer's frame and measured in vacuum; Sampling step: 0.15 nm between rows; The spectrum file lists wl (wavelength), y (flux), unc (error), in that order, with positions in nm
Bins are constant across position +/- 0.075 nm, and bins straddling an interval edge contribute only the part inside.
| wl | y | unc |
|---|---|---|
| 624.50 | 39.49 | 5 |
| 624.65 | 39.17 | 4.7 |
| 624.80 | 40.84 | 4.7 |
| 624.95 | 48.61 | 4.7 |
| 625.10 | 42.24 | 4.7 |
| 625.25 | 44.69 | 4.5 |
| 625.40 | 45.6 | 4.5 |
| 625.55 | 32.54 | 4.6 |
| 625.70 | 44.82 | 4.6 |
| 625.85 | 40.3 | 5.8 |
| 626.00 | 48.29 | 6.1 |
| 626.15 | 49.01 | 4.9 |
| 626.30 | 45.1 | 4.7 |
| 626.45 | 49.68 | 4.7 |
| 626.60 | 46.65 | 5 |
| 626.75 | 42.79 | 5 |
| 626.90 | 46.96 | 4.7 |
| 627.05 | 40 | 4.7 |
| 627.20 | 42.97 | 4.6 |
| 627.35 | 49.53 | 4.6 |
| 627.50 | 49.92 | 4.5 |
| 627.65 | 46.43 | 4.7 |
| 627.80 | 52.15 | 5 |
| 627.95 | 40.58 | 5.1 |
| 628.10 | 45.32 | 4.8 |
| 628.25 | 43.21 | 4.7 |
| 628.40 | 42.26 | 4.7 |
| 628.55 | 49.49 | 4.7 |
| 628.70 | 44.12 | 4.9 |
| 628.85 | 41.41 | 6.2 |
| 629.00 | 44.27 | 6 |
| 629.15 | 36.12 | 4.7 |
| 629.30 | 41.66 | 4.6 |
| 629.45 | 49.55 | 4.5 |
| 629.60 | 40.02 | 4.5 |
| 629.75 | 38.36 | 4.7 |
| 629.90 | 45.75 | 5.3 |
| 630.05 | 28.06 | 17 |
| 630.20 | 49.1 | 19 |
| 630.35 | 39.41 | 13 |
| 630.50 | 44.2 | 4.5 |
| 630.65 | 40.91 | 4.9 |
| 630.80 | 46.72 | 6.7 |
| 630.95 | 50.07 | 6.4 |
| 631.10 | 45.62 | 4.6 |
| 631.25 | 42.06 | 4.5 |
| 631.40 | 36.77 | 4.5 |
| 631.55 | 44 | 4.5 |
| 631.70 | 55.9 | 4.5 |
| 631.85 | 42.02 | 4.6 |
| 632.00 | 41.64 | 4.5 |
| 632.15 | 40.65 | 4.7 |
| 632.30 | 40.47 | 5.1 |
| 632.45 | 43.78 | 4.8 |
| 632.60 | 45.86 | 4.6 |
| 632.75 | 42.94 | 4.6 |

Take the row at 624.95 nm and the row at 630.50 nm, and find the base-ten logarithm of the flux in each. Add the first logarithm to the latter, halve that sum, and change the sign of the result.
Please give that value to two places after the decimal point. -1.67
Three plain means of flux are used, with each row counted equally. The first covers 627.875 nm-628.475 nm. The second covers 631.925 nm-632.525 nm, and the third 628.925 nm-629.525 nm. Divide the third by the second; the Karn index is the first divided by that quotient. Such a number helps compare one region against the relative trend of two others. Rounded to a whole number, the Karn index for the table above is 42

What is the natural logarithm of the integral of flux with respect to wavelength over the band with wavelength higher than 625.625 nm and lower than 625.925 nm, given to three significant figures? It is 2.55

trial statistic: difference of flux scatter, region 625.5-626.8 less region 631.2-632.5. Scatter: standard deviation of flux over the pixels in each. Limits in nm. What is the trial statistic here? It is 0.1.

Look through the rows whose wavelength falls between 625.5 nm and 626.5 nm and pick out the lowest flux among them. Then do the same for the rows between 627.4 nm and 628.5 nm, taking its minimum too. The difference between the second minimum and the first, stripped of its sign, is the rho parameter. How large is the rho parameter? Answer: 8.0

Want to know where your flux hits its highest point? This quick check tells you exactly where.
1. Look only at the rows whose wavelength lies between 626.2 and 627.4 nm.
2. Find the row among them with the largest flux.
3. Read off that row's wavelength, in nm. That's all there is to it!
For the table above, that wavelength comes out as 626.45 nm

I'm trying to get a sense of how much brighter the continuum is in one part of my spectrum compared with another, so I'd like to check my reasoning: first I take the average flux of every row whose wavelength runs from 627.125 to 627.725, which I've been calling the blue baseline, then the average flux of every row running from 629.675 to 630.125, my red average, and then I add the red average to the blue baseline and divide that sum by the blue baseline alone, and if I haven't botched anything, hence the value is 1.79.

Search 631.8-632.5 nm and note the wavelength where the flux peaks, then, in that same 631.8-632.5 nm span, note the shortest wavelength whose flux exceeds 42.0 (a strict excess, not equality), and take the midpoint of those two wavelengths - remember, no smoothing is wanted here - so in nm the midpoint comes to 632.15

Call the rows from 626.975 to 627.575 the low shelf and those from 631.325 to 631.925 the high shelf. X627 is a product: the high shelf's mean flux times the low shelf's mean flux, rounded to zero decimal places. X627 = 2037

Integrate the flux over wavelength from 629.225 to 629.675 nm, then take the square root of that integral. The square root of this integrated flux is 4.44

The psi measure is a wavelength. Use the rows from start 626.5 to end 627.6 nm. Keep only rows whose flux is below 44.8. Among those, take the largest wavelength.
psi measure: 627.20 nm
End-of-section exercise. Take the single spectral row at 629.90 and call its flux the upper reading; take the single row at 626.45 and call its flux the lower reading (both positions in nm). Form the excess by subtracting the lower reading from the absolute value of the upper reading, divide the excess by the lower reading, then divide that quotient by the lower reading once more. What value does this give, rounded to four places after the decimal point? -0.0016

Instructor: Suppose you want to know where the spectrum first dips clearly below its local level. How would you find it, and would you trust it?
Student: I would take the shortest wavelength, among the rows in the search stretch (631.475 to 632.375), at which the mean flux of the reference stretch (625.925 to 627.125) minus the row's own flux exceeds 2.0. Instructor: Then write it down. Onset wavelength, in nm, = 631.55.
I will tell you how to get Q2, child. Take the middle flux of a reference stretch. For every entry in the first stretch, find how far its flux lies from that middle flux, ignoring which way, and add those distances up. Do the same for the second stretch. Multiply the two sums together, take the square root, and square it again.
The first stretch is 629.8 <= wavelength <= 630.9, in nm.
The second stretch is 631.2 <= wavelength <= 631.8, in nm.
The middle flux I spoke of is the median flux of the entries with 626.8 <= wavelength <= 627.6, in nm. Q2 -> 1049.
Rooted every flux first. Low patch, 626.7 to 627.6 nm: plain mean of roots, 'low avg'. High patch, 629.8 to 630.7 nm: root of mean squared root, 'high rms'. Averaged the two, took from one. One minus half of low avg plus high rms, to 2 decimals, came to -5.58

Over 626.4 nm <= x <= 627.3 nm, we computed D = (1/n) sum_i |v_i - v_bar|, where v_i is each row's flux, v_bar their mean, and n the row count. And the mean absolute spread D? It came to 2.9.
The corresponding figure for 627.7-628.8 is 3.2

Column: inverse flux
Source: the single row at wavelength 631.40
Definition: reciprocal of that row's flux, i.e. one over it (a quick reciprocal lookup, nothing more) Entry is 0.027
